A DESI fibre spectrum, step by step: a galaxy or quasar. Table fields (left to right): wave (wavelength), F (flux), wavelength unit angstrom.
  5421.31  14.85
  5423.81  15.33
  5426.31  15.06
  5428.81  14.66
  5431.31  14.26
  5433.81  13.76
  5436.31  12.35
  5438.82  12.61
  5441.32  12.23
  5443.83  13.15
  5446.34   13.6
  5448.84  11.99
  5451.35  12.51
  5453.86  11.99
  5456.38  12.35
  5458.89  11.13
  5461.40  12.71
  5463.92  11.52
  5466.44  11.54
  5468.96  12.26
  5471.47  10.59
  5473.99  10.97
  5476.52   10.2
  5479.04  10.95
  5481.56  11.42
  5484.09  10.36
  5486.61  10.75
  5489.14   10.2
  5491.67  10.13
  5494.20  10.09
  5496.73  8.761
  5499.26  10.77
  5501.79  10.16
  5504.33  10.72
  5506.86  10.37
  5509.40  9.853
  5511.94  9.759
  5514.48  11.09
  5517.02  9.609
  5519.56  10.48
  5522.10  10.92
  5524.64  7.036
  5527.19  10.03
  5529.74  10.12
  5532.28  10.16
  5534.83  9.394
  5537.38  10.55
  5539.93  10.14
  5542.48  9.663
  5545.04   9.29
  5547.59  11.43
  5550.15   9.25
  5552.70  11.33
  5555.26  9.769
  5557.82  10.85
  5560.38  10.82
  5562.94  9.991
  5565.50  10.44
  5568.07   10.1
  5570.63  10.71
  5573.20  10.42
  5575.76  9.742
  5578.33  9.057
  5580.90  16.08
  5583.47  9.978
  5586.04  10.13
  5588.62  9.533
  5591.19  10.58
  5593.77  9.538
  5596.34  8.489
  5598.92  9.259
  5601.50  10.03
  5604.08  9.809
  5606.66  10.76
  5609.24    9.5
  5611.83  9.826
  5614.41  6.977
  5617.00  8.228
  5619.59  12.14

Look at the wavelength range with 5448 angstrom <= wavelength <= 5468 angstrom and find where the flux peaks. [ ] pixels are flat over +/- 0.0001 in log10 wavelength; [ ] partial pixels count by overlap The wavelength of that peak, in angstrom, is 5461.40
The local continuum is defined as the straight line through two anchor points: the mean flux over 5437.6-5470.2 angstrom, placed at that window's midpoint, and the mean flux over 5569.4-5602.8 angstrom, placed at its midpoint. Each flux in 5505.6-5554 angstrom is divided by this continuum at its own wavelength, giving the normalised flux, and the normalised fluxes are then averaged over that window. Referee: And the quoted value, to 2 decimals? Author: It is 0.90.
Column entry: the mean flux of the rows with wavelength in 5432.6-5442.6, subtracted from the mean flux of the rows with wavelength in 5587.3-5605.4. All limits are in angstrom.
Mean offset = -3.1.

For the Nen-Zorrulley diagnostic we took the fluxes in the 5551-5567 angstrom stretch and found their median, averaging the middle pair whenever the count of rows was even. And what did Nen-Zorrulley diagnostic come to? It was 10.6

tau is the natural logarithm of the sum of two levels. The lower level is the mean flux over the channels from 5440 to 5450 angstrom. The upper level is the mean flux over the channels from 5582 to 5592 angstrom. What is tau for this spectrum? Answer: 3.13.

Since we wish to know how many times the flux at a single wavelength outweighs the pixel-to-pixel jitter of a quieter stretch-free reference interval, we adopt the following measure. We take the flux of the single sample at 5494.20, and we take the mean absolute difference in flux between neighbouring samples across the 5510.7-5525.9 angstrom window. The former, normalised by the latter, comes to 6.3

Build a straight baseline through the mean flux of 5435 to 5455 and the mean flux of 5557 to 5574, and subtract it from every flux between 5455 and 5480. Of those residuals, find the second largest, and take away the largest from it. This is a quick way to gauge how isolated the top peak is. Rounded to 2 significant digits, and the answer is -0.32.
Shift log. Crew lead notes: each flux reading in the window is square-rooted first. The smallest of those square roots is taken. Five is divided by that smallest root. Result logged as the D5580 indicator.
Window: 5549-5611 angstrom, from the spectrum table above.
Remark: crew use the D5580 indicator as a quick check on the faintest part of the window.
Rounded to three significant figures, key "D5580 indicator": 1.72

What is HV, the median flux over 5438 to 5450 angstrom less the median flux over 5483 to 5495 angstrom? 2.4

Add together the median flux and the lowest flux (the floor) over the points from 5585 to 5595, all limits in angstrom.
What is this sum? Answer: 19.4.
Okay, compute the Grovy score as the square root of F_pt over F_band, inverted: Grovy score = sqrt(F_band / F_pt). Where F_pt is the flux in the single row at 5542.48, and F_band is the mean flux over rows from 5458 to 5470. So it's 1.11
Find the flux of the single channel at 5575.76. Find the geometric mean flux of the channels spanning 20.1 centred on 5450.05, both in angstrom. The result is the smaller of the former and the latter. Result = 9.7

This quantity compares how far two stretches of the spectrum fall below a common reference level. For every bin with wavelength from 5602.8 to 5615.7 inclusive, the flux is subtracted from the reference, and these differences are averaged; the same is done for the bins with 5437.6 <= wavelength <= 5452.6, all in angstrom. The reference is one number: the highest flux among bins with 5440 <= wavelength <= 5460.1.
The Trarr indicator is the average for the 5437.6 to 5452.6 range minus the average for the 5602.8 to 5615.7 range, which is -3.3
